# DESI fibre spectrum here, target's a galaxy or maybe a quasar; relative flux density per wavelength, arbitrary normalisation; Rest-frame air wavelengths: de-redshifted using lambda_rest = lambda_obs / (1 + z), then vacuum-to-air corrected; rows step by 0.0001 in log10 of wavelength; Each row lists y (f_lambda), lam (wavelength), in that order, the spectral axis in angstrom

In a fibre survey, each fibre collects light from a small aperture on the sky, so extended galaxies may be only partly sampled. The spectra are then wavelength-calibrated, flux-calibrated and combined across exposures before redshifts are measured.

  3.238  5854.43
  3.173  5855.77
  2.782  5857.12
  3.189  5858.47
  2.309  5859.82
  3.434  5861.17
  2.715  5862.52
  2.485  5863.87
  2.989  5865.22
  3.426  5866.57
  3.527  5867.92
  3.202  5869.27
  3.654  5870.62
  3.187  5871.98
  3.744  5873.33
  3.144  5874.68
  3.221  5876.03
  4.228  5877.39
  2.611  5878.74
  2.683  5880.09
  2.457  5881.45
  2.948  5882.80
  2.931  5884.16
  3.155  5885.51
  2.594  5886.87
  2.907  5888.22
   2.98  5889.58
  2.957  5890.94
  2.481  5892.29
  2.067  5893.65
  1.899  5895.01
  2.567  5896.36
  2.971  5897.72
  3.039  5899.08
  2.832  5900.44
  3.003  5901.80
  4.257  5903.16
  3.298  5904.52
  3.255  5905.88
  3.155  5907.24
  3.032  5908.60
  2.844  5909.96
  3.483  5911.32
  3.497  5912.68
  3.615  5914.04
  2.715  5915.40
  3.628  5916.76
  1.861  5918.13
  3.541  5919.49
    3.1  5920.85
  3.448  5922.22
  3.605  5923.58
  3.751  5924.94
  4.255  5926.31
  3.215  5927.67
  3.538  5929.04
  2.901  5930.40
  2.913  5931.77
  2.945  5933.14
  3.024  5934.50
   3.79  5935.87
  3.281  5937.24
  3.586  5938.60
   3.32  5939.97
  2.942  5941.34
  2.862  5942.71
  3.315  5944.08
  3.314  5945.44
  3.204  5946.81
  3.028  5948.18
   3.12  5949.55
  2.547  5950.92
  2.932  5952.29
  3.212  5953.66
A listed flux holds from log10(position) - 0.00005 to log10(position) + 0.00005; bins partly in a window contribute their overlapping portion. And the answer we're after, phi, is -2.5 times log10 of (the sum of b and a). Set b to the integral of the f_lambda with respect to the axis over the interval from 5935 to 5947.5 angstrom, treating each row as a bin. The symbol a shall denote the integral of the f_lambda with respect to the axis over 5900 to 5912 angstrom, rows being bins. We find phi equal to -4.758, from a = 39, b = 41.1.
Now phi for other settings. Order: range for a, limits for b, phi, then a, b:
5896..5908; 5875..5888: -4.713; 38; 38.8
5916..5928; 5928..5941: -4.794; 41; 42.2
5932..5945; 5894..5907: -4.768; 42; 38.9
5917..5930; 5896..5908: -4.781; 44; 38.0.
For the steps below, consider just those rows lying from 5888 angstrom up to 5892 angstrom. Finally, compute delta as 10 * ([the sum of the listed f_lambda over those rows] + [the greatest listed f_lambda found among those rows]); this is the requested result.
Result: 118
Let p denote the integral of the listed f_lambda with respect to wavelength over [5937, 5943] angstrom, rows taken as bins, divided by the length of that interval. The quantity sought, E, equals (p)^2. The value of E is 10.3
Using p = 3.21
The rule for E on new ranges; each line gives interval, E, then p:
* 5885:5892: 8.3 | 2.89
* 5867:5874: 12.0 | 3.46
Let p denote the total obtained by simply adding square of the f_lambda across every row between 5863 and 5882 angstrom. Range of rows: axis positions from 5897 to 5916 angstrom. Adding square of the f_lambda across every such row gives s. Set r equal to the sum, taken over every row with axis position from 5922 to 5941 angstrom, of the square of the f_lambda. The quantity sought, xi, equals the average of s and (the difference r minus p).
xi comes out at 83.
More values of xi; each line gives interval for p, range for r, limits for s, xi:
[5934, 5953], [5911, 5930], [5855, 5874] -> 81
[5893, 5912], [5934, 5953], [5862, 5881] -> 80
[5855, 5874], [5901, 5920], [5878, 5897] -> 55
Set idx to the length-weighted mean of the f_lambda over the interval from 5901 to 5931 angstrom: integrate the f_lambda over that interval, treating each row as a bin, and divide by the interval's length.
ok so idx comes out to 3.32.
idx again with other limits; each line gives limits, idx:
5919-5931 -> 3.49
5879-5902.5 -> 2.73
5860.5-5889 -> 3.11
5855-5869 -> 3.01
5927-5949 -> 3.20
